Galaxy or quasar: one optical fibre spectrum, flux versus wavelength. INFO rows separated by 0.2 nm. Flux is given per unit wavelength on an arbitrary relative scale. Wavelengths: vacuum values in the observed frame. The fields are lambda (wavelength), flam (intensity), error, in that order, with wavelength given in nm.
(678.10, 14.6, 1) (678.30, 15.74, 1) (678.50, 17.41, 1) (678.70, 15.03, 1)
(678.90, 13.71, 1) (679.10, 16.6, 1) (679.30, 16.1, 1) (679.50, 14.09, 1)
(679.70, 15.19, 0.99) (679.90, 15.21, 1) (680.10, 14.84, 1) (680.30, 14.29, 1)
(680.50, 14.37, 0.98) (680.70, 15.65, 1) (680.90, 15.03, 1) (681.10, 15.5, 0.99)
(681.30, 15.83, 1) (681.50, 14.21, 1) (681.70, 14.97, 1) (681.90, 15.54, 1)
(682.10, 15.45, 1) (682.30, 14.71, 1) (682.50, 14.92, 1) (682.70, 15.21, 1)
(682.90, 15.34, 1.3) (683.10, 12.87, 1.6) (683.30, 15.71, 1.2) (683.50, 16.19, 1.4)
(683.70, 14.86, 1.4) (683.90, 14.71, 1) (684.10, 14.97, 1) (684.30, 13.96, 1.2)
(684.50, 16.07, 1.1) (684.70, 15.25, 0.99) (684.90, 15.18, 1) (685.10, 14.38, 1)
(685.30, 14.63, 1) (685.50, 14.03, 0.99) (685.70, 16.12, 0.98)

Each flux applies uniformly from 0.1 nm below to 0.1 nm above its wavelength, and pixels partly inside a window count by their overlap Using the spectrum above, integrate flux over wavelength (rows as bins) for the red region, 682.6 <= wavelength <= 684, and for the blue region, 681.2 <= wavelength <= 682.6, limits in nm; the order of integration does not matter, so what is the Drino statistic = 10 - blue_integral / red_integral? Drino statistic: 8.99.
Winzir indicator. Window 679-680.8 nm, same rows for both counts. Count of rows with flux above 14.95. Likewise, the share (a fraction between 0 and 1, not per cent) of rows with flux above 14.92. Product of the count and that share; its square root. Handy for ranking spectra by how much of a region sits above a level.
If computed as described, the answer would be 1.7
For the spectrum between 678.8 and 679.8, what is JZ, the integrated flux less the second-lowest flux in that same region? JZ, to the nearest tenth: 1.0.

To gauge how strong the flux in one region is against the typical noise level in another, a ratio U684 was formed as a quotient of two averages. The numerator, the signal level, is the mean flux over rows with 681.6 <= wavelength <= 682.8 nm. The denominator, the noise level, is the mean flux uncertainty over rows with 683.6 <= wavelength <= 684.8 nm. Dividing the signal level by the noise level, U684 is 13.6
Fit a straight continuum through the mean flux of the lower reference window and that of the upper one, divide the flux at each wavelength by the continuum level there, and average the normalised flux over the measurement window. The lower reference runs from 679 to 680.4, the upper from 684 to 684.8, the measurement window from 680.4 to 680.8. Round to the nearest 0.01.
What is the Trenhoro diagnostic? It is 0.99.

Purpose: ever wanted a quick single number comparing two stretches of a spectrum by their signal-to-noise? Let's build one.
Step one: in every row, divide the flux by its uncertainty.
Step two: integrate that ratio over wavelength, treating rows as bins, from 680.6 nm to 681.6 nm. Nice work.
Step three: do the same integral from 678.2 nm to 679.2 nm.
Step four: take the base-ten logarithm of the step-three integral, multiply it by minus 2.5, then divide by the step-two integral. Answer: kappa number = -0.196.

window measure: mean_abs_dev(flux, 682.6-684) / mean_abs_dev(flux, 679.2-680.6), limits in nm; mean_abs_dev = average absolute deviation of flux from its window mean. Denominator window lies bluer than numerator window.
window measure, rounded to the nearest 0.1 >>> 1.3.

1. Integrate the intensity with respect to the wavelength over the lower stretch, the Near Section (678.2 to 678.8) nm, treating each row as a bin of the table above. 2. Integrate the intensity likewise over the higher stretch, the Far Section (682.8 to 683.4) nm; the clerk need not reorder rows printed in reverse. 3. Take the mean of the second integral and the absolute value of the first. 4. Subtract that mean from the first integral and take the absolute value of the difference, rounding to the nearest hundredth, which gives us 0.43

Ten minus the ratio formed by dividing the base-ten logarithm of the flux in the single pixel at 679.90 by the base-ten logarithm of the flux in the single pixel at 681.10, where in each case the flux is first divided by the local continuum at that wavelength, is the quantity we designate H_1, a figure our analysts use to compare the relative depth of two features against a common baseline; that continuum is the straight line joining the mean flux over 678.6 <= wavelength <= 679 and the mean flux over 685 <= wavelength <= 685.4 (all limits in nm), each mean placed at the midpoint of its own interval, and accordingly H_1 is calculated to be 9.2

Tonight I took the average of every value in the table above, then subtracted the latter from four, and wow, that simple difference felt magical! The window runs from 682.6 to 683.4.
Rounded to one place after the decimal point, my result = -10.8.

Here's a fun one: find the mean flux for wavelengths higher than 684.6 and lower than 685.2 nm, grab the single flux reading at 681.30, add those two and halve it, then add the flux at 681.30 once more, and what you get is 31.2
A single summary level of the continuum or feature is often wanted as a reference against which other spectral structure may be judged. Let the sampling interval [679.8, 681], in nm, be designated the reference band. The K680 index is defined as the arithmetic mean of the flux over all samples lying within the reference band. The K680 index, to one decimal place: 14.9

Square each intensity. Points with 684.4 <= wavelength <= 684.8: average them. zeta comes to 245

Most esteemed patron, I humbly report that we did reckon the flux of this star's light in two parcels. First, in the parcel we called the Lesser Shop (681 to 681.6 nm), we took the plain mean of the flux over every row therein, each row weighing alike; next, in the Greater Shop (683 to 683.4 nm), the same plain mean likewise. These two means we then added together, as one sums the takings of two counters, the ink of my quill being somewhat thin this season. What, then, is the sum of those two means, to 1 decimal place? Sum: 29.5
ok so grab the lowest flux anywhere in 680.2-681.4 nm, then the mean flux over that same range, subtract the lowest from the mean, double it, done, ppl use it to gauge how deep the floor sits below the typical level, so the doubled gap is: 1.64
